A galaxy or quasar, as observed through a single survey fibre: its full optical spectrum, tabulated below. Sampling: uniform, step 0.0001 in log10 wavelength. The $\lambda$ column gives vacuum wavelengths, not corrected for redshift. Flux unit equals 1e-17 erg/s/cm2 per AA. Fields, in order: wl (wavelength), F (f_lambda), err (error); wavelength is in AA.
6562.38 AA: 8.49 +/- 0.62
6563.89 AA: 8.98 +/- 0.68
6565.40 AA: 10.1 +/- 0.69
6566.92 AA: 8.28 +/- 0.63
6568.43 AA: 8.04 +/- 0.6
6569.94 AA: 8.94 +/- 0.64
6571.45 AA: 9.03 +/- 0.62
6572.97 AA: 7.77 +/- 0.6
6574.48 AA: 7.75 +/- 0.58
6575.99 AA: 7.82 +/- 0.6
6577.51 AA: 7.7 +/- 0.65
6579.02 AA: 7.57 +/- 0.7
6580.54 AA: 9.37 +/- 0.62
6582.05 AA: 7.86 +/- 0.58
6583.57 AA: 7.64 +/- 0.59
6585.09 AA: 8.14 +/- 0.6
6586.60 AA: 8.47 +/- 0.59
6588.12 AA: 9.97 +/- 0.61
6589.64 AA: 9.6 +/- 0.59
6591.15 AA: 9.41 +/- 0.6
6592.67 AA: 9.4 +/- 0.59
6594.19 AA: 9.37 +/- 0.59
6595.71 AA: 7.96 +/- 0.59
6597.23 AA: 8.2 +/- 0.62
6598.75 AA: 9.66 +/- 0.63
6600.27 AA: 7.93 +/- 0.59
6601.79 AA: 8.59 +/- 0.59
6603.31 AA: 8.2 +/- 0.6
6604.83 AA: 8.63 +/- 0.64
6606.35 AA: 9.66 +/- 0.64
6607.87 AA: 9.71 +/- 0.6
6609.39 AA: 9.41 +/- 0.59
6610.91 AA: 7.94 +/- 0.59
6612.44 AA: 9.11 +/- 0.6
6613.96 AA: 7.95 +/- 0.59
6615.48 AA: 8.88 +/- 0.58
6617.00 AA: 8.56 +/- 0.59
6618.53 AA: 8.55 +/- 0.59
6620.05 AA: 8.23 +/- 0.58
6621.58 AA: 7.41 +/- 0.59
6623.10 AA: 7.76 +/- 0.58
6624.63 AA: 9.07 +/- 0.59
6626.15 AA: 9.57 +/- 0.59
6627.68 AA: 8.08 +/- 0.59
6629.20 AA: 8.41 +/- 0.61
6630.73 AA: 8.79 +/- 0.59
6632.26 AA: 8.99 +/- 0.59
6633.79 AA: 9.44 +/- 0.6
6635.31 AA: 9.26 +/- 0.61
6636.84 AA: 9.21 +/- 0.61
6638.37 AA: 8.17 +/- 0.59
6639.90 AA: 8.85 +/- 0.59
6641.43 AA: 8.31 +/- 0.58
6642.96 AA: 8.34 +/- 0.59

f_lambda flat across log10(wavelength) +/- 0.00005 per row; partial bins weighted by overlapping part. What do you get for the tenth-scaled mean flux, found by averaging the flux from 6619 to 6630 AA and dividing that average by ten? 0.84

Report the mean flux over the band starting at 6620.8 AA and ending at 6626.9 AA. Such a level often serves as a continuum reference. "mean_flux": 8.5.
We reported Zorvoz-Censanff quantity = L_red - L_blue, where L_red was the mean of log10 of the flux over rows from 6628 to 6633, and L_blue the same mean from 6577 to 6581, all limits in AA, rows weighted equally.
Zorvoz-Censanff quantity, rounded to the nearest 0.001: 0.028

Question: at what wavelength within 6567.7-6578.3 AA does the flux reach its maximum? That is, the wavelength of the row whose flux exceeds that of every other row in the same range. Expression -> 6571.45 AA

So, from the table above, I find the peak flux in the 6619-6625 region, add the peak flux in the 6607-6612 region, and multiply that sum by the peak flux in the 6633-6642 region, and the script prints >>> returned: 177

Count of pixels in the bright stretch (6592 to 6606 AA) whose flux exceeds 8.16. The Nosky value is 7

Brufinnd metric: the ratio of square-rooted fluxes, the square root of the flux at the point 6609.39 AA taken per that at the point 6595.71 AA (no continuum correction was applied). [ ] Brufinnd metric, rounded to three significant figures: 1.09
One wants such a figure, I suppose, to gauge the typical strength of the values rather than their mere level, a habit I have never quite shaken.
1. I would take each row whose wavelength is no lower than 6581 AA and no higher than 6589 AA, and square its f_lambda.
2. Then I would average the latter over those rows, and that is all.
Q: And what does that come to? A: 72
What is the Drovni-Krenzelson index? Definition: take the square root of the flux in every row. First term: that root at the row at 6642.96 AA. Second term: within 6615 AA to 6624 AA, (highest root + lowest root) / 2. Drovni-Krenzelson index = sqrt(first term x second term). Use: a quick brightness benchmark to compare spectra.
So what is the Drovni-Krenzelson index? 2.87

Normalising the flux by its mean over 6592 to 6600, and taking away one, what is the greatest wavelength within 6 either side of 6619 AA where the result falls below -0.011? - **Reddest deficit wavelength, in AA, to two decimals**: 6623.10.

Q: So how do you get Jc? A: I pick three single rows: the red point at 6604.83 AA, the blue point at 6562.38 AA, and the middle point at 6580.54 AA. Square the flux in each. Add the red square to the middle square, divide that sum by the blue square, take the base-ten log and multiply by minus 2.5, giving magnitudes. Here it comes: -0.88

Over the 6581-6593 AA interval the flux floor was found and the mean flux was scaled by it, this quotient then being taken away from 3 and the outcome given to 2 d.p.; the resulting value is 1.85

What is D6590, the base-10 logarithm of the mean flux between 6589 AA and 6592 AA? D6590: 0.978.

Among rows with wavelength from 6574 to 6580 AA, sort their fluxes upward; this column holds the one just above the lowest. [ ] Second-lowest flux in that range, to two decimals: 7.70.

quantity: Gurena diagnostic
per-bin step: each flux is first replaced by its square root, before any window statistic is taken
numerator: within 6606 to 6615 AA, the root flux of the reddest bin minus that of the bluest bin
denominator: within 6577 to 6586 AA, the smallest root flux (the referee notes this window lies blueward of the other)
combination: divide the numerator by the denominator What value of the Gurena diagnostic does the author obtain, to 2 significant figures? -0.10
